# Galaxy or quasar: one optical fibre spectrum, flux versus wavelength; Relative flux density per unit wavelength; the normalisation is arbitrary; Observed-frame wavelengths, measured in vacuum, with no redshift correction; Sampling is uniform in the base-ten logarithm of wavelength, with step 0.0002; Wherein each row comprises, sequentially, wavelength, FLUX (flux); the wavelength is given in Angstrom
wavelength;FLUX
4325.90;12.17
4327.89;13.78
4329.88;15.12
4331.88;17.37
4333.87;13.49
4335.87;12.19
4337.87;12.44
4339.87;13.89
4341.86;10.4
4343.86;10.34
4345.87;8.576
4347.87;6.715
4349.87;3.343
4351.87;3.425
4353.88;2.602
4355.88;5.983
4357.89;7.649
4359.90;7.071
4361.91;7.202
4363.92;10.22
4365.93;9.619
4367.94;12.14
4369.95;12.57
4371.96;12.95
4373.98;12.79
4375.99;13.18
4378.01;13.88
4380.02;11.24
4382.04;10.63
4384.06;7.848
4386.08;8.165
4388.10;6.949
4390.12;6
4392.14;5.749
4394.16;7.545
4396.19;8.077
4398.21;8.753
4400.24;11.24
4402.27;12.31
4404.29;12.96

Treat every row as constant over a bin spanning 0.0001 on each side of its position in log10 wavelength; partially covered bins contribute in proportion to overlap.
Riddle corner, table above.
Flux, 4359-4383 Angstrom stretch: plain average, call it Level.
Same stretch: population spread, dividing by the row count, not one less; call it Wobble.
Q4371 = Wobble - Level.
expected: -9.0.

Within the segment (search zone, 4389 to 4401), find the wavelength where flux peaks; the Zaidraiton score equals 4400.24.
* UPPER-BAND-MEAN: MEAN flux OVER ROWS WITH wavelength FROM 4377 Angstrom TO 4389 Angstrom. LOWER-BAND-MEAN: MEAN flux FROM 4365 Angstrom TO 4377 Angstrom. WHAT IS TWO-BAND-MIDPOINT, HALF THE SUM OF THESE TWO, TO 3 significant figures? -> 11.0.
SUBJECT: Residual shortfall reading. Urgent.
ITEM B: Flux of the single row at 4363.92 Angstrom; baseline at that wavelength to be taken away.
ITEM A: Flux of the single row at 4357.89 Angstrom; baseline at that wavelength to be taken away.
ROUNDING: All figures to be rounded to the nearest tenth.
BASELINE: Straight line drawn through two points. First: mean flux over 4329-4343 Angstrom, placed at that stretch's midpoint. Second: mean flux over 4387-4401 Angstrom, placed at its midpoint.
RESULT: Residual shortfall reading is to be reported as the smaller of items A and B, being -3.7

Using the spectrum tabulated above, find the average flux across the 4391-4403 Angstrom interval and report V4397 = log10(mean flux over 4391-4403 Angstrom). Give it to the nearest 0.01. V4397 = 0.95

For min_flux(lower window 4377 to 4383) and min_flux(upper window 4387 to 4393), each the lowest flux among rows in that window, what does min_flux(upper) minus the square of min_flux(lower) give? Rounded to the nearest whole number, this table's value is -107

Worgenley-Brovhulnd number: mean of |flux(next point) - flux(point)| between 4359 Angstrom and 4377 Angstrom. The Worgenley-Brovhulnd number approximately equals 1.0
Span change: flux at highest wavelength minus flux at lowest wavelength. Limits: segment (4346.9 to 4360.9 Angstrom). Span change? 0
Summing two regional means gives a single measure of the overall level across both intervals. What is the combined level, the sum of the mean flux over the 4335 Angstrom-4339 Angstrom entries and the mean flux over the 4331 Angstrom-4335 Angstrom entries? 28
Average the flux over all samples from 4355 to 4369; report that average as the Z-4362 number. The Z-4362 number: 8.6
